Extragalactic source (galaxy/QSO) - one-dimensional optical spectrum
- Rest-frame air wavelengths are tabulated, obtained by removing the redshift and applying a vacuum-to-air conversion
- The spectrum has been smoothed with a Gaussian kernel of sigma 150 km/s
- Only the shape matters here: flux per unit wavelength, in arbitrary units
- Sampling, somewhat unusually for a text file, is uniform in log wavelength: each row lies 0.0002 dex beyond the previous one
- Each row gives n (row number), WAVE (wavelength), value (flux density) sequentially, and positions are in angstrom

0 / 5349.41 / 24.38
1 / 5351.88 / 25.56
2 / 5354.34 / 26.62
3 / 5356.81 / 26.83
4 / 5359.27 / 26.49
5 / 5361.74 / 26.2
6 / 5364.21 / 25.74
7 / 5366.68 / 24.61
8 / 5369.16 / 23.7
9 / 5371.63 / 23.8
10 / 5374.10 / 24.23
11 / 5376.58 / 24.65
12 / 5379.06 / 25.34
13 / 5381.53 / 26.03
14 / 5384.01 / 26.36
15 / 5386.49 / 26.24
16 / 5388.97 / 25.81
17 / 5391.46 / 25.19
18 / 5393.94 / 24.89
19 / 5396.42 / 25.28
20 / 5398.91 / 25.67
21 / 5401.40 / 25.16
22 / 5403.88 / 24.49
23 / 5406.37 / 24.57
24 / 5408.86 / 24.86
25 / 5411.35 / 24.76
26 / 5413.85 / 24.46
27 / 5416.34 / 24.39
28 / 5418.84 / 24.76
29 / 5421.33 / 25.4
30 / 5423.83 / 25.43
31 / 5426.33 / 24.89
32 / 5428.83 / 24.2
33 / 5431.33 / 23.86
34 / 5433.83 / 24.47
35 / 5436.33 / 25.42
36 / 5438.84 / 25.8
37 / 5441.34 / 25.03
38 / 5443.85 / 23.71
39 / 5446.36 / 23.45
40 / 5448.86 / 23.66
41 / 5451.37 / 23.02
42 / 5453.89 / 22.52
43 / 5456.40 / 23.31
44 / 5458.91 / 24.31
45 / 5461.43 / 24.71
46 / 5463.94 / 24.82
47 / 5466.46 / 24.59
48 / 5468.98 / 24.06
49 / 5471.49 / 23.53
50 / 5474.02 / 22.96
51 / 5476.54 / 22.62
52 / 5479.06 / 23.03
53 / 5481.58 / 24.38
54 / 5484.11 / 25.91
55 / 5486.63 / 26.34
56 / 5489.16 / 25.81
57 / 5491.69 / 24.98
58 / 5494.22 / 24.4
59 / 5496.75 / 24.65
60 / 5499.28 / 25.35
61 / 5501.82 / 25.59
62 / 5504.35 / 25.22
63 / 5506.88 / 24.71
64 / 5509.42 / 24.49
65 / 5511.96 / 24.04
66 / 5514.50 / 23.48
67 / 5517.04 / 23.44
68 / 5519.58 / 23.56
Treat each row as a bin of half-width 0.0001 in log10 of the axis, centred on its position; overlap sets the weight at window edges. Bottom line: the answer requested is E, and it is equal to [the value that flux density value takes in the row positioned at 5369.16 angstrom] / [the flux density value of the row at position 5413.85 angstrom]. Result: 0.97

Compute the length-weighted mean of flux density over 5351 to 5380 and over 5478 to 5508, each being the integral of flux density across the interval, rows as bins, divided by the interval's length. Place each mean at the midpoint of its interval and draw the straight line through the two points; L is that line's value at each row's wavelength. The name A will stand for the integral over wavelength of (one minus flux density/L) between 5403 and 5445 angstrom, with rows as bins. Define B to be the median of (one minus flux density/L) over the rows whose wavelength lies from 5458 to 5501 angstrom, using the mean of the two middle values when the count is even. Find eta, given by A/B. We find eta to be 37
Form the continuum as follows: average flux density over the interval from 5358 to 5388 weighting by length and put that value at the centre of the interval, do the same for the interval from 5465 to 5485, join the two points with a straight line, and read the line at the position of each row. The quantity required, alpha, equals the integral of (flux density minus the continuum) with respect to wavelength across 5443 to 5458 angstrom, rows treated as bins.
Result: -14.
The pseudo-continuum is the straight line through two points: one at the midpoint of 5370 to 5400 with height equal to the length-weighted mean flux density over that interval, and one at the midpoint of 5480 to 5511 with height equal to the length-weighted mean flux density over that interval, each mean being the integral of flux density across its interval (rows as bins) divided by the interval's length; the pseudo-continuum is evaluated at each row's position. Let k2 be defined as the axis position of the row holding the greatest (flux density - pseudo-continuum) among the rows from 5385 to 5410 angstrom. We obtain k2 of 5386.49 angstrom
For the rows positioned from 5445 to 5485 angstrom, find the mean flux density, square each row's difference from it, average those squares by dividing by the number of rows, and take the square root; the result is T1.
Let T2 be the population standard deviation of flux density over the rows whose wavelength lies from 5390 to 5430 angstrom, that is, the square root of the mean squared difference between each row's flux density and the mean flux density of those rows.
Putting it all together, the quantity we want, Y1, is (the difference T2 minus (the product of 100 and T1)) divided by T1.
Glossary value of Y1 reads -99.5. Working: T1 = 0.9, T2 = 0.41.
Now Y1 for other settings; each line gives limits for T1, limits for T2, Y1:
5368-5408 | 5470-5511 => -98.6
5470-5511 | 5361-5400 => -99.2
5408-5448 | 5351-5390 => -98.5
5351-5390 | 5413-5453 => -99.2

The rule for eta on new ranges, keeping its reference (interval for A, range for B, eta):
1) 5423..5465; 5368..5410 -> 492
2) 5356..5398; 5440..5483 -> -2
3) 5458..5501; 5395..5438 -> 56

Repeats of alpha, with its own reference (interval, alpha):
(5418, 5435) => 3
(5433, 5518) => 43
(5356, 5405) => 7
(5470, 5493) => 15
